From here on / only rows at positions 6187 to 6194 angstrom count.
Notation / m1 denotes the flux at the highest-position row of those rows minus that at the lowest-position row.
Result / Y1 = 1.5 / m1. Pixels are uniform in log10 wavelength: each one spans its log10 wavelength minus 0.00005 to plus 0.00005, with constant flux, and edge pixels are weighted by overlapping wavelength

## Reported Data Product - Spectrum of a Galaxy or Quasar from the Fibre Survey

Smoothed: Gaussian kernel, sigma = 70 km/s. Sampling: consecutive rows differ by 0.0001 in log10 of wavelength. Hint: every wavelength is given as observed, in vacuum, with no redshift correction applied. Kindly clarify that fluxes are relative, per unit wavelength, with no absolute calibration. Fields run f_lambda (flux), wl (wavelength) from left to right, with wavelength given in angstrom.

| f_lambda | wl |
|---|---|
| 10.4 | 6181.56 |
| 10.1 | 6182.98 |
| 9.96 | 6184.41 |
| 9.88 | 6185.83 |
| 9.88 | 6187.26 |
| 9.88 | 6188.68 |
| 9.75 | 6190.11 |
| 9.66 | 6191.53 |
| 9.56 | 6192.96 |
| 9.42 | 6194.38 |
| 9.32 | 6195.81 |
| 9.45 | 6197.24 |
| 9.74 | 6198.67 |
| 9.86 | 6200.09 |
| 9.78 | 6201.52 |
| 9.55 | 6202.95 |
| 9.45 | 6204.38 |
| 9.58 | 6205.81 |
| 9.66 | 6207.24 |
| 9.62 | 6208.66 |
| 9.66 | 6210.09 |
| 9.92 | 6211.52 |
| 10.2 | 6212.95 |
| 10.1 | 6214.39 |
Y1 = -5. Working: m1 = -0.32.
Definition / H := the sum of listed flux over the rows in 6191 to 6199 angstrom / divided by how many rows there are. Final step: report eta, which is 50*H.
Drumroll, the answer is 476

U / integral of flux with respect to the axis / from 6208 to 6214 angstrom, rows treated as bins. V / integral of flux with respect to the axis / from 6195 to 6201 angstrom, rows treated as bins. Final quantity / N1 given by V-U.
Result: -2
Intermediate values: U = 59.1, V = 57.5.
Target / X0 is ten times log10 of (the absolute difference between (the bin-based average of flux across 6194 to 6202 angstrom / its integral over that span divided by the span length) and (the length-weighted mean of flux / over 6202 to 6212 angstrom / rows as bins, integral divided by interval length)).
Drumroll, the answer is -13.7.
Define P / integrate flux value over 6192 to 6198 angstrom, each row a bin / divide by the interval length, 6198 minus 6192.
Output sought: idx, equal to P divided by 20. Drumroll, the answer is 0.472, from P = 9.44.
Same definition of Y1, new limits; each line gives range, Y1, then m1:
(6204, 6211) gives 7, 0.21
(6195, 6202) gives 3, 0.46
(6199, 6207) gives -5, -0.28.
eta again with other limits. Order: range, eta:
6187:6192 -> 490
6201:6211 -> 481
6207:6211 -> 482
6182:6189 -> 497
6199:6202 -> 491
